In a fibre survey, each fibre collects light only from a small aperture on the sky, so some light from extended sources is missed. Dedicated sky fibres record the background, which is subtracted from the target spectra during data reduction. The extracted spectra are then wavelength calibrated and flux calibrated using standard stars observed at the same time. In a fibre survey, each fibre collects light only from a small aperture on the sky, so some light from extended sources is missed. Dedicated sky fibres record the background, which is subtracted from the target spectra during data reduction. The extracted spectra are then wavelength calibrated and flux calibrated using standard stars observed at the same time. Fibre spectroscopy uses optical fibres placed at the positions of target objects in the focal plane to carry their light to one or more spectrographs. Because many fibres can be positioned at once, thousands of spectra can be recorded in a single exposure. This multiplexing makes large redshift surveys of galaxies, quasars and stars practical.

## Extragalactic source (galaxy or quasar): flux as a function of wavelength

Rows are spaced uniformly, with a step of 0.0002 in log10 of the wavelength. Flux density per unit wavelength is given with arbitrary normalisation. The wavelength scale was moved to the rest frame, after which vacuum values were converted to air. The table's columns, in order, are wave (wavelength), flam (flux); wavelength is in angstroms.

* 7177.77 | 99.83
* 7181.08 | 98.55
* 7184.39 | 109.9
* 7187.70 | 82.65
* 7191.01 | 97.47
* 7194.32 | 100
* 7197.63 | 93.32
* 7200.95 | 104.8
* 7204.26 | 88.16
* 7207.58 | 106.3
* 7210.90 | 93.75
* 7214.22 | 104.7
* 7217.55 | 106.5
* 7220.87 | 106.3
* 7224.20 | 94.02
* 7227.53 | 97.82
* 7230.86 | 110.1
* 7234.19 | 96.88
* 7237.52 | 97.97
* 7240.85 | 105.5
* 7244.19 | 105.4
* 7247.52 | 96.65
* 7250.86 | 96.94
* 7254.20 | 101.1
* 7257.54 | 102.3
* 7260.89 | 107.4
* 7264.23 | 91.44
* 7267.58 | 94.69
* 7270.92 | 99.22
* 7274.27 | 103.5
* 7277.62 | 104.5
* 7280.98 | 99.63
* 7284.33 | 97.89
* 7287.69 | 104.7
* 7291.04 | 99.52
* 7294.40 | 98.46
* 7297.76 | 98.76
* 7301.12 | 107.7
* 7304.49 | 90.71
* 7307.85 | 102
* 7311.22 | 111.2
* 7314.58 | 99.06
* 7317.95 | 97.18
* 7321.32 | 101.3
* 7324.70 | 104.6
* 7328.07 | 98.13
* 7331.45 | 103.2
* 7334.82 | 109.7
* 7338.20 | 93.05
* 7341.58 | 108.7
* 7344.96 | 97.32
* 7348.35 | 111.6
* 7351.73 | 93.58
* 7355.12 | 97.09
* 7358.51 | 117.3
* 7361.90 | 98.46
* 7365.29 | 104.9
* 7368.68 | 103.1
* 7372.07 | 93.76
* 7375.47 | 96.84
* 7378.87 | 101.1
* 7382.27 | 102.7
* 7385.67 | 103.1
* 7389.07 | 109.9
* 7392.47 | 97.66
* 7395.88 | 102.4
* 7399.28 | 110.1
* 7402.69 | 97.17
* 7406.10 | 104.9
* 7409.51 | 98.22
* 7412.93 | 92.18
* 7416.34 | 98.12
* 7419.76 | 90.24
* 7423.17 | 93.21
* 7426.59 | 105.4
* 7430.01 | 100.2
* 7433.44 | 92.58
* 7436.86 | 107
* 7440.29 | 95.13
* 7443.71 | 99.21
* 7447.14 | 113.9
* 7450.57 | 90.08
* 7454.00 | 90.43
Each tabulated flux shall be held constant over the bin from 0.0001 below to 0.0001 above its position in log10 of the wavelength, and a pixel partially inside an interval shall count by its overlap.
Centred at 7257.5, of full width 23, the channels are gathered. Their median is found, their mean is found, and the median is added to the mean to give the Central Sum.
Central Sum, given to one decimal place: 195.6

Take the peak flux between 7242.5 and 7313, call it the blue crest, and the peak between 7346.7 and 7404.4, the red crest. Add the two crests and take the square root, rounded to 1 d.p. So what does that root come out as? 15.1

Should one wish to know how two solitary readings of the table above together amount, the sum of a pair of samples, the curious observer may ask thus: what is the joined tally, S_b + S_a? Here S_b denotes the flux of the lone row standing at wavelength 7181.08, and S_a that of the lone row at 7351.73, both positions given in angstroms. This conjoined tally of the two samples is 192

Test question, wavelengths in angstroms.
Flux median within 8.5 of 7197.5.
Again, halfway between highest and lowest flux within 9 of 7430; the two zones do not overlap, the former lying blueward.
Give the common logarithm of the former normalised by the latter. -0.010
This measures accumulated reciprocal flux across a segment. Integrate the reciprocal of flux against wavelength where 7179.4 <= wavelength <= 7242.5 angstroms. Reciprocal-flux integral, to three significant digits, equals 0.636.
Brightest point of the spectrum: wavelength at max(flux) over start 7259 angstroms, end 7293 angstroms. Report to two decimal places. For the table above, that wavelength 7260.89 angstroms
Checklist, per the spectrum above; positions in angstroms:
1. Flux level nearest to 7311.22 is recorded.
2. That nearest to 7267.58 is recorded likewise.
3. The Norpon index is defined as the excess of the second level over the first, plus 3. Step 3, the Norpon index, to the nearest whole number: -14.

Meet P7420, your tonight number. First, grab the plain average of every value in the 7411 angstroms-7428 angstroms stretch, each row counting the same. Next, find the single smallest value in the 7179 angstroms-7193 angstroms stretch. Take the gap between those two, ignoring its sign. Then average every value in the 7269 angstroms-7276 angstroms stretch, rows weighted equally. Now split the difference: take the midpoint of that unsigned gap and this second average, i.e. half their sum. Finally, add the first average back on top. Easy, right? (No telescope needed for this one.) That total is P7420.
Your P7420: 153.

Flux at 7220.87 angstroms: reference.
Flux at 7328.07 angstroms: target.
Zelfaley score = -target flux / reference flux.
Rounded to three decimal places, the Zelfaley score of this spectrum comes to -0.923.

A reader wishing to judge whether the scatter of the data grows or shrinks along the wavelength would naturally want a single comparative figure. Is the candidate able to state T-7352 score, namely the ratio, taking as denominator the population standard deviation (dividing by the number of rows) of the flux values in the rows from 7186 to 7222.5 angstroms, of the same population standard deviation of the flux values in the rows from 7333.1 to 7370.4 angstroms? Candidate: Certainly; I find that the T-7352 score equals 1.0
